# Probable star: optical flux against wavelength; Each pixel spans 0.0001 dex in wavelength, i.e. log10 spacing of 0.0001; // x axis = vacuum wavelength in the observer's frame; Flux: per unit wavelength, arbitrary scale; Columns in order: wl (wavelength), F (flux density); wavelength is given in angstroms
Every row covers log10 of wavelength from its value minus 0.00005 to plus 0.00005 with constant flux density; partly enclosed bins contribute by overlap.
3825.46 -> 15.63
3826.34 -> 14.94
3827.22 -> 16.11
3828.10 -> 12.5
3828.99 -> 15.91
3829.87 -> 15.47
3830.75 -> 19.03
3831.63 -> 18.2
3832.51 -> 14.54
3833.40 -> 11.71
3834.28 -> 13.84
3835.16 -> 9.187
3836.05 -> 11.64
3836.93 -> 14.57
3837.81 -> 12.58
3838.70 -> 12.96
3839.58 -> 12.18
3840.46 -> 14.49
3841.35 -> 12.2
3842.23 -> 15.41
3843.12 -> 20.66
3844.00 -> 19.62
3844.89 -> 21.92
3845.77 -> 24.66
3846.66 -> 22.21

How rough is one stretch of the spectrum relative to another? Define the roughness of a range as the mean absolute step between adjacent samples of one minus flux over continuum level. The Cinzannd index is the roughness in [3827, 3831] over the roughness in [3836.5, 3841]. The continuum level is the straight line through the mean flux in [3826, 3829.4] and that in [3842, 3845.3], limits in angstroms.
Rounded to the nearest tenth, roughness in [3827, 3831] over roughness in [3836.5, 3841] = 2.4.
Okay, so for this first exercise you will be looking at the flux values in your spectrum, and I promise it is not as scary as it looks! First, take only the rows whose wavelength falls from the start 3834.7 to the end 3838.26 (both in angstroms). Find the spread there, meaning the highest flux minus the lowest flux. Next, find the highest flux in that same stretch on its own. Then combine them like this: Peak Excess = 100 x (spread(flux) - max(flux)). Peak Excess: -919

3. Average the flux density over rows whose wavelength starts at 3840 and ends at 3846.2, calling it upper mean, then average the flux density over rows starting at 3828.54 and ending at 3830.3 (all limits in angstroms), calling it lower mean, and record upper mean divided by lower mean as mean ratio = 1.2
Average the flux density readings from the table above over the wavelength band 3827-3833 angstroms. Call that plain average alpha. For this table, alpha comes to 16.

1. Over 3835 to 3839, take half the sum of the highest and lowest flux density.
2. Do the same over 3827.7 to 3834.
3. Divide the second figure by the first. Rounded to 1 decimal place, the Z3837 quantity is 1.3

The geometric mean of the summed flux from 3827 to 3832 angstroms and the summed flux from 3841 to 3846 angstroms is 105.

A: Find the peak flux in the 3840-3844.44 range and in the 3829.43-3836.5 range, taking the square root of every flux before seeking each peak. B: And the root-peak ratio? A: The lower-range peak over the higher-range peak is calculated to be 0.96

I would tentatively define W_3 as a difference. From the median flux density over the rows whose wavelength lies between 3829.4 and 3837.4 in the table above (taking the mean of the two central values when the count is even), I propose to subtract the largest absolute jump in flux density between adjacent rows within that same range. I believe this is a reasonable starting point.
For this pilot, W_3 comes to 9.9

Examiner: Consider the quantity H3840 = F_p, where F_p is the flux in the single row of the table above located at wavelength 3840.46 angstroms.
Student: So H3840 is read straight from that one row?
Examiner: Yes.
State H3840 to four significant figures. 14.49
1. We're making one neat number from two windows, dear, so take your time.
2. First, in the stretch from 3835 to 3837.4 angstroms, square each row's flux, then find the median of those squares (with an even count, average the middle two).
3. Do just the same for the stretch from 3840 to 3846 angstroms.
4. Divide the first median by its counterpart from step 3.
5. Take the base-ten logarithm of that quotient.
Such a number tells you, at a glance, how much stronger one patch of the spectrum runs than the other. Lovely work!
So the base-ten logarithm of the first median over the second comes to -0.5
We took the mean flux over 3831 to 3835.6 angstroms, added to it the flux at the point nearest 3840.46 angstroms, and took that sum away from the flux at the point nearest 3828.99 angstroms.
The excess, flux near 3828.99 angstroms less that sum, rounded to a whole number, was -12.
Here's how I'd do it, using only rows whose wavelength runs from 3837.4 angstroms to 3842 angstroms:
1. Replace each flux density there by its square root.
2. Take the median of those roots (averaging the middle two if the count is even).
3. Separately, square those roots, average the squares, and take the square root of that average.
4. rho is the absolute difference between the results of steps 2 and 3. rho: 0.042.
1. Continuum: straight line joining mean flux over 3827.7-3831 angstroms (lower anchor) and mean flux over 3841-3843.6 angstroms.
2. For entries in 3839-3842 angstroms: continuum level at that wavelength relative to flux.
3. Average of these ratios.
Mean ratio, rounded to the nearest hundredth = 1.25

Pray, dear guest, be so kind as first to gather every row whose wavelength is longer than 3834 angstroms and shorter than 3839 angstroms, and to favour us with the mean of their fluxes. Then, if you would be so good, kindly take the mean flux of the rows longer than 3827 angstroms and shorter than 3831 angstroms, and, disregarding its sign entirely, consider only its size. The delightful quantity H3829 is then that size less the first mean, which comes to 3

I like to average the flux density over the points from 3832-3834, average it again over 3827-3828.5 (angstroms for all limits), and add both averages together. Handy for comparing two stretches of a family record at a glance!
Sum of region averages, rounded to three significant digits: 27.4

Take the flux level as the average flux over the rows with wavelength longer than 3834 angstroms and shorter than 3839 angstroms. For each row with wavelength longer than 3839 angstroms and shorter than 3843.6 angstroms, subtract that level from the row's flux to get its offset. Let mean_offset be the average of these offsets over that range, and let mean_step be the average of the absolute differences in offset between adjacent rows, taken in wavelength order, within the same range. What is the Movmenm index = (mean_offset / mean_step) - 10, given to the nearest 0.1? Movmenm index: -9.2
